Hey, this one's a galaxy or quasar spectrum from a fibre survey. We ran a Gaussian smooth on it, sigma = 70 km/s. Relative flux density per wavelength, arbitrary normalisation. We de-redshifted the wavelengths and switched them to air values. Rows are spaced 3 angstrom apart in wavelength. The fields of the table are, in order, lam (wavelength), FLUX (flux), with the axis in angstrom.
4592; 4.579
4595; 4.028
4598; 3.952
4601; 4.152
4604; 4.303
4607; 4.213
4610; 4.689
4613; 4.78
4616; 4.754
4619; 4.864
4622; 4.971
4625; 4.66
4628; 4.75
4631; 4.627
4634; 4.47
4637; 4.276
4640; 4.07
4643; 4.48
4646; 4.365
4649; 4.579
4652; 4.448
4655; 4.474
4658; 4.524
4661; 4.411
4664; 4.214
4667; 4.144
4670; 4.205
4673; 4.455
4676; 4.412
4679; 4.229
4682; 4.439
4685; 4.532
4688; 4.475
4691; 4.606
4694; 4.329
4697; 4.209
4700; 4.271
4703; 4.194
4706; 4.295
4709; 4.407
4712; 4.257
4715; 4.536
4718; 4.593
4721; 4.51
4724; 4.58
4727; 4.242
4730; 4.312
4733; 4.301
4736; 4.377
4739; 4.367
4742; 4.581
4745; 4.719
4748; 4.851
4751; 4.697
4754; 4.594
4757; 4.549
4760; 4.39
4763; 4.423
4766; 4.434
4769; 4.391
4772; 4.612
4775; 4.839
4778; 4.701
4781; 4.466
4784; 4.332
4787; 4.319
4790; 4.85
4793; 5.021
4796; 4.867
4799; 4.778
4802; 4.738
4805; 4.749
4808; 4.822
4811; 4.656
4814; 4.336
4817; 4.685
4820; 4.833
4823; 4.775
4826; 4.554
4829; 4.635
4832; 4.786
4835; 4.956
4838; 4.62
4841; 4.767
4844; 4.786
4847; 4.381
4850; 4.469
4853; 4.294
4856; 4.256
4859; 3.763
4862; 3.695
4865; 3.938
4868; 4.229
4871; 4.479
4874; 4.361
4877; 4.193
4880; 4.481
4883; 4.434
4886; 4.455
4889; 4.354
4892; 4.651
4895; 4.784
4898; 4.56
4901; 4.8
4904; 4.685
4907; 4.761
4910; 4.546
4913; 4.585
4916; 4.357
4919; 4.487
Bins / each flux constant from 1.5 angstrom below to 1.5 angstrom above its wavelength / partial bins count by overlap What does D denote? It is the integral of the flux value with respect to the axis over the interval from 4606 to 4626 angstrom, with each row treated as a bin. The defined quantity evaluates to 94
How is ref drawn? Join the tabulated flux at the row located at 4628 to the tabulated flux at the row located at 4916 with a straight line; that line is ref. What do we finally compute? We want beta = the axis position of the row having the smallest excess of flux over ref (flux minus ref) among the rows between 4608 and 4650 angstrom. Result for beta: 4640 angstrom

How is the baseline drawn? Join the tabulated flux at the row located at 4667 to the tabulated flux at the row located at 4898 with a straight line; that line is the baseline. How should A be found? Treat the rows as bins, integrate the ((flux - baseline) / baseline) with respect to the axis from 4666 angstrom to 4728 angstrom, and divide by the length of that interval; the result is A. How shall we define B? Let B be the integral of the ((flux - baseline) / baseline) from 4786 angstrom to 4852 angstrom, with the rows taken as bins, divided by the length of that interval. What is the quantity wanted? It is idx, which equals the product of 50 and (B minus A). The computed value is 1.0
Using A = 0.04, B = 0.06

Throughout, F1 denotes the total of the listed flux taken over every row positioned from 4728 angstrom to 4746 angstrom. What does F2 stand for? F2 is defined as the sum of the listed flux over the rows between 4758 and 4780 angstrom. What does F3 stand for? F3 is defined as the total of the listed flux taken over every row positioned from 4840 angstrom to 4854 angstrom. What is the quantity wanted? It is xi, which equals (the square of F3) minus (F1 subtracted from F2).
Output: 510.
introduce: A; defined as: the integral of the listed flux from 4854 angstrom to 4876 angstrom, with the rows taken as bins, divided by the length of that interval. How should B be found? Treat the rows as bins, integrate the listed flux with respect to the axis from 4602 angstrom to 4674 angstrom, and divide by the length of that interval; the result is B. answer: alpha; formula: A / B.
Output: 0.92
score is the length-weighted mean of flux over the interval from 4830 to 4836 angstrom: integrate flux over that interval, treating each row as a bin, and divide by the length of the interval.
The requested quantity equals 4.84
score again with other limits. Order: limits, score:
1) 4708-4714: 4.34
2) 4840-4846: 4.74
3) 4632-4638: 4.40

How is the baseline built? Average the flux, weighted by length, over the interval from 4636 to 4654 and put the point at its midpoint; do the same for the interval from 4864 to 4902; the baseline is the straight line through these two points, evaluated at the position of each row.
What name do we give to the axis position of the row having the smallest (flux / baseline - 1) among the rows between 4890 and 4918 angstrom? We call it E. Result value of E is 4916 angstrom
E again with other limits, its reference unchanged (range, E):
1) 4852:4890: 4862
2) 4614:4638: 4637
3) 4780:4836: 4787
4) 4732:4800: 4733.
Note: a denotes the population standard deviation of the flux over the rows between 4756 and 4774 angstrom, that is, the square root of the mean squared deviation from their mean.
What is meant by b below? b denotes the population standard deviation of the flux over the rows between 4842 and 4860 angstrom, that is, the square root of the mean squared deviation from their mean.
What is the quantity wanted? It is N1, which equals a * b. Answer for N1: 0.026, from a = 0.08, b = 0.30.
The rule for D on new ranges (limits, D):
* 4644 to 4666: 97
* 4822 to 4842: 95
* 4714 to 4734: 89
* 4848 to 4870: 90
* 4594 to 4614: 86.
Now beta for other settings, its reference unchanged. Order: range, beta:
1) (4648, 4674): 4667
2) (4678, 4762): 4703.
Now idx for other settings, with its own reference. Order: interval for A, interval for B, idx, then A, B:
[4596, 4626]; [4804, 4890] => -5.8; 0.12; 0.00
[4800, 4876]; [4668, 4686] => 1.9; 0.01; 0.05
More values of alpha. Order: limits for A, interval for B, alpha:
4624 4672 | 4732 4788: 0.98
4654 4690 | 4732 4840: 0.95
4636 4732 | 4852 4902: 1.01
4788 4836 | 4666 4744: 1.08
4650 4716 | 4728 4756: 0.96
